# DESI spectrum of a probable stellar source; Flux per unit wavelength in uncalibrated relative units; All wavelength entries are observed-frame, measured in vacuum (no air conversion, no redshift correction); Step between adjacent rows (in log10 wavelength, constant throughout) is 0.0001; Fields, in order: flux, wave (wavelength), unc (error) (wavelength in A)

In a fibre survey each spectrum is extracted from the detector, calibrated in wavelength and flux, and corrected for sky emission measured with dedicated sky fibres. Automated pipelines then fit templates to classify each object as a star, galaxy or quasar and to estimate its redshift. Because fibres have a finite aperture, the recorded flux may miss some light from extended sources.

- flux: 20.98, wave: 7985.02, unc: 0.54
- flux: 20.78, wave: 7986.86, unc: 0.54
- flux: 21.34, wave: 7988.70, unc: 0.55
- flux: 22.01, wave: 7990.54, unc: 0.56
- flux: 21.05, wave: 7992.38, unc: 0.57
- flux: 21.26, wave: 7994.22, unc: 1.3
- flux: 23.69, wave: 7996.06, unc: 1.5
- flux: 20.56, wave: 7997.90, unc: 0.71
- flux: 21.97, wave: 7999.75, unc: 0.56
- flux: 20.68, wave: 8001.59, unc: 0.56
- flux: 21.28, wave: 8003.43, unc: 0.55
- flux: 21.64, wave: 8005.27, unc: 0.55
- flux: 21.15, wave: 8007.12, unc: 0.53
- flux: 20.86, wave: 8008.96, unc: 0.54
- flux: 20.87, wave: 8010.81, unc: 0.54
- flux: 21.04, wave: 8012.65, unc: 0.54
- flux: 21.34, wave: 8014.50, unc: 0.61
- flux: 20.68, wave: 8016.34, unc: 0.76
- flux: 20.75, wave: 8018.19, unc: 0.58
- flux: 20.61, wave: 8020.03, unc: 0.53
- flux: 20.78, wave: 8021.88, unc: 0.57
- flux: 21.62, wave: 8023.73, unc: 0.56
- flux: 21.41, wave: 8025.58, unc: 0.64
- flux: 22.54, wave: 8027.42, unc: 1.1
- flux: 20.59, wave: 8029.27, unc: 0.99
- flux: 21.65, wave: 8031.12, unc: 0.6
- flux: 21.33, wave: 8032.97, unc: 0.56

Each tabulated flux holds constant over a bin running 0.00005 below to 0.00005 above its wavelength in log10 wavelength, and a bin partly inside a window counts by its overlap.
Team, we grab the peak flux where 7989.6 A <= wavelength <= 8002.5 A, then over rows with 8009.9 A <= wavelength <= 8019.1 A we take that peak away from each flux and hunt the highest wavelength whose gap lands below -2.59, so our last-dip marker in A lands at 8018.19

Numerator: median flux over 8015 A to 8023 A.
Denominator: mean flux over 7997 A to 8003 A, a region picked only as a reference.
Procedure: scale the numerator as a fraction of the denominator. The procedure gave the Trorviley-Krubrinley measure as 0.98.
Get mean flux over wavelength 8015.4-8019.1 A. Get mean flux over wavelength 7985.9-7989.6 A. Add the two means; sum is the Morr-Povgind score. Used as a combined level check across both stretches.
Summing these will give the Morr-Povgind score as 41.8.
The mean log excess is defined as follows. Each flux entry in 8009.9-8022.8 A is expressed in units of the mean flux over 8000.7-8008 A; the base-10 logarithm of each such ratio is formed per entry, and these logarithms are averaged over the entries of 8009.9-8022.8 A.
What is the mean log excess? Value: -0.007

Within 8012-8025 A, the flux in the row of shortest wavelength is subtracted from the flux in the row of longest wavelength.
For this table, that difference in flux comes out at 0.6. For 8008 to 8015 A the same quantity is 0.5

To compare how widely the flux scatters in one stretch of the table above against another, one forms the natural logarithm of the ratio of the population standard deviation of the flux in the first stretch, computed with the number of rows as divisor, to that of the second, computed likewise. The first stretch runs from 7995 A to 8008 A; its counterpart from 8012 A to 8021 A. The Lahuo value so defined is 1.3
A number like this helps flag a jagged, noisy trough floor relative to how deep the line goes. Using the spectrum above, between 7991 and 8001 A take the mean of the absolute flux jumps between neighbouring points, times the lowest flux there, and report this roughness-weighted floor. 37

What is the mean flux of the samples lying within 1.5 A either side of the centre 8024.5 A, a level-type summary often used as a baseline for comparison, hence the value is 21.5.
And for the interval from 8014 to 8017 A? 21.0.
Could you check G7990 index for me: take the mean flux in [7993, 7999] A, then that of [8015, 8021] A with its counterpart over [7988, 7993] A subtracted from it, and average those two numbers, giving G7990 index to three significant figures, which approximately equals 10.5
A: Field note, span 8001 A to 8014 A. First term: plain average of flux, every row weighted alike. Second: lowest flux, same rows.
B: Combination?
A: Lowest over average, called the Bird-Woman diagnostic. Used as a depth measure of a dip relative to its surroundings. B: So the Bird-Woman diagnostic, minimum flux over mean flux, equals 0.981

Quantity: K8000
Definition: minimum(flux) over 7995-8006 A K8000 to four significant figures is 20.56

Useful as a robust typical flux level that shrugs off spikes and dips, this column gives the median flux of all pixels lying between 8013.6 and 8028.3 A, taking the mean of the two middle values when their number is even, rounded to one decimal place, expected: 21.1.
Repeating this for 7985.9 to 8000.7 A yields 21.3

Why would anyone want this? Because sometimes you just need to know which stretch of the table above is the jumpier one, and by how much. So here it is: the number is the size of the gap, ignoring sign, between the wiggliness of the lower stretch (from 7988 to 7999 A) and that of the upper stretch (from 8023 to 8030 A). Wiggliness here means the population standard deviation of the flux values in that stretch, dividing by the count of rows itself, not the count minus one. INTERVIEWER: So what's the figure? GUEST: 0.31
